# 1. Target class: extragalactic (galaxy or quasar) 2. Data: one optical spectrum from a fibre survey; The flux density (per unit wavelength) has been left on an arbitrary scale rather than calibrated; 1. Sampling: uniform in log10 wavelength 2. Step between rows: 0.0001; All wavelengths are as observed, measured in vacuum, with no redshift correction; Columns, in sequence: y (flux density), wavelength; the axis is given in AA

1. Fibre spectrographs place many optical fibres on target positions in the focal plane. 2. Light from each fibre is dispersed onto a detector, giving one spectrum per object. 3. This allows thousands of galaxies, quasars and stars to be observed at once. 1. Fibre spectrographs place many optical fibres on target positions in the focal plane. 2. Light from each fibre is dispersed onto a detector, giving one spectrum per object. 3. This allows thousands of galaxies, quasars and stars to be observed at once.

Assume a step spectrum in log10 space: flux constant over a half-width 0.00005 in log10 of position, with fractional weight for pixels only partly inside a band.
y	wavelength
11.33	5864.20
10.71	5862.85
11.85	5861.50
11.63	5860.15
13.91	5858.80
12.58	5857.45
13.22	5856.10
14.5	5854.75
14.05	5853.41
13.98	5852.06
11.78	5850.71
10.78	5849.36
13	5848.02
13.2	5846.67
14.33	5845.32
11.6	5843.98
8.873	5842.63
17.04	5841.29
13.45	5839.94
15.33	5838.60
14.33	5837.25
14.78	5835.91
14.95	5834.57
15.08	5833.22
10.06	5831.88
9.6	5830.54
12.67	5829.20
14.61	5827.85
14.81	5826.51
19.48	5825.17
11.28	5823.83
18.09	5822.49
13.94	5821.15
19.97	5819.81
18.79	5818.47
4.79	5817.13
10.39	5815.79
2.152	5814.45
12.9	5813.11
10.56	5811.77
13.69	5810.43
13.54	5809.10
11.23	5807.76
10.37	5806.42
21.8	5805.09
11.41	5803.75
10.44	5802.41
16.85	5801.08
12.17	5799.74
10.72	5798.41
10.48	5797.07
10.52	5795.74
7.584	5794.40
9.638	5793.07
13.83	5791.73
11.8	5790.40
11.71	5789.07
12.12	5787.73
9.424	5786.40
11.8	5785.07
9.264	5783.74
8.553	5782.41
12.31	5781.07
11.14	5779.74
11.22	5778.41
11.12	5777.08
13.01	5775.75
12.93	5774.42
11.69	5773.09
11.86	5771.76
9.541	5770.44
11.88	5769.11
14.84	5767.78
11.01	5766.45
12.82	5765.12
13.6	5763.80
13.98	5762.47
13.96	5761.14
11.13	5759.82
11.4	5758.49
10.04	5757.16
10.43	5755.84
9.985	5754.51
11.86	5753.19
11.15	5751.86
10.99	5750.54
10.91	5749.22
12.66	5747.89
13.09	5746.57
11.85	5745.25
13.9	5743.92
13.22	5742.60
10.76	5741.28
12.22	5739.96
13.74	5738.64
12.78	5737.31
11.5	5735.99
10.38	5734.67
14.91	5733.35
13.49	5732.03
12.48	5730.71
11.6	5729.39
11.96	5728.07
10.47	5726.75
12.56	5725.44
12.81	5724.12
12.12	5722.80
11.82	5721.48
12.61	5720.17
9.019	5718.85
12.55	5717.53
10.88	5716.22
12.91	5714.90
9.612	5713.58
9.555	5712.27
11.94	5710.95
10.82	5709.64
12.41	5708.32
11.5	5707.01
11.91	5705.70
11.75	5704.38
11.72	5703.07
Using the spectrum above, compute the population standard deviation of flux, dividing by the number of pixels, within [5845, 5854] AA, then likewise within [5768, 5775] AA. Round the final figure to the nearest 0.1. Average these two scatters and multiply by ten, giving 11.6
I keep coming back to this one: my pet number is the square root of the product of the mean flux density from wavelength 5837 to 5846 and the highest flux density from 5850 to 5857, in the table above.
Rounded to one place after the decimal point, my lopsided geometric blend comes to 14.0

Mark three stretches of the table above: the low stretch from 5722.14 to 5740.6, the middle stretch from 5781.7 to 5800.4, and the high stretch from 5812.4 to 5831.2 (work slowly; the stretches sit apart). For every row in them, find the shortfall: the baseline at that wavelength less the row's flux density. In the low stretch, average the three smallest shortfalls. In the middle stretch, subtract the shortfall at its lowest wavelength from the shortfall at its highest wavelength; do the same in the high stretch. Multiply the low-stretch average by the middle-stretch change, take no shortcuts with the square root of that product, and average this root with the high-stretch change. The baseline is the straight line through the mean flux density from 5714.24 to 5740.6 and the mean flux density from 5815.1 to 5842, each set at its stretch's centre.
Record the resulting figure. 3.0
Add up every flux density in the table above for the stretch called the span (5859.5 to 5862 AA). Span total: 23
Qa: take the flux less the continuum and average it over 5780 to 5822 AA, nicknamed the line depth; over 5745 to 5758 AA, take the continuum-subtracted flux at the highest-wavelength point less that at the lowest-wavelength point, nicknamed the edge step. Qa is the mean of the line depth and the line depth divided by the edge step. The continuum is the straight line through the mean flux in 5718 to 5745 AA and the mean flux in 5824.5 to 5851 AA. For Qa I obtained -0.31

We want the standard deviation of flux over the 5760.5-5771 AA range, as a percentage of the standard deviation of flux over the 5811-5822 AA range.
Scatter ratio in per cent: 29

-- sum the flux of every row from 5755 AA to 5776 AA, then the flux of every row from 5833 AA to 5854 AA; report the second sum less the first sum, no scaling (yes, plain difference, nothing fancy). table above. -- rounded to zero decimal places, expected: 22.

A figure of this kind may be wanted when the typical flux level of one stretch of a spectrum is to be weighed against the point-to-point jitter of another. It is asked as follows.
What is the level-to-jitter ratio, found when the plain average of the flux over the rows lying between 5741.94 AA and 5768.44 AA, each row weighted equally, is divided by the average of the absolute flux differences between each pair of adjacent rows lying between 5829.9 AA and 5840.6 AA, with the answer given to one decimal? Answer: 9.3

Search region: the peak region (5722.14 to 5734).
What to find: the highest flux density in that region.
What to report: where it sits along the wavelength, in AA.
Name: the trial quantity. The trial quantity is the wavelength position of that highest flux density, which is 5733.35 AA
